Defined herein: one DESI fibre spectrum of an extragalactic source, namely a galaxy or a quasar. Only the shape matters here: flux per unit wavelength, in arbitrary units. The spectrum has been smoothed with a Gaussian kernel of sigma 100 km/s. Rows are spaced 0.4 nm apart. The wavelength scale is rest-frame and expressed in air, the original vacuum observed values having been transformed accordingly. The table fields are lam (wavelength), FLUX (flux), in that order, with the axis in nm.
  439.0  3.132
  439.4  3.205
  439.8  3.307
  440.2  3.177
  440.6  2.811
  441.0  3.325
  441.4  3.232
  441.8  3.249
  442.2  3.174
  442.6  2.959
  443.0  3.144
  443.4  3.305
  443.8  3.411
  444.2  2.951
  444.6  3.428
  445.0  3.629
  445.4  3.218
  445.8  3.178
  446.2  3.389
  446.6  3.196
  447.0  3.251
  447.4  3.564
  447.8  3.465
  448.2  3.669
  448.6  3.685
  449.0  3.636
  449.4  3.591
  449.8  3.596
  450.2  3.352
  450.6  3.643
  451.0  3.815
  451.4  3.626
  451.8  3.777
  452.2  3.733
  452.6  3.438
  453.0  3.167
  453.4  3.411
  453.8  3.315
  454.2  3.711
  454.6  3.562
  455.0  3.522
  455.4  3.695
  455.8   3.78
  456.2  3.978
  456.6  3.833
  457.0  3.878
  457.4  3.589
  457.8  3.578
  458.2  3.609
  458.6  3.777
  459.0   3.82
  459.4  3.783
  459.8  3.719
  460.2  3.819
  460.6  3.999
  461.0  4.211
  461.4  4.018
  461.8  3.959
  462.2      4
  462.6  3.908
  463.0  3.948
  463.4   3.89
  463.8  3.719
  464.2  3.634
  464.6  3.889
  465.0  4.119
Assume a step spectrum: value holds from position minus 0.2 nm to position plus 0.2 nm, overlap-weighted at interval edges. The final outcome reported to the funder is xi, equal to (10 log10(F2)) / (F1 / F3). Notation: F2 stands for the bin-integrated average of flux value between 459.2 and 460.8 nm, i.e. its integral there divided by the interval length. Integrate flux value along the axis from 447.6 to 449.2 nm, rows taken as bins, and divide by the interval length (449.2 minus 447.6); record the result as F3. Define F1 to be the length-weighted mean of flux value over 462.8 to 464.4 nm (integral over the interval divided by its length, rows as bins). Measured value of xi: 5.5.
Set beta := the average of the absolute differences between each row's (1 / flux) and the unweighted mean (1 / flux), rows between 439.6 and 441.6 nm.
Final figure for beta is 0.016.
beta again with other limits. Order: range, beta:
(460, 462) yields 0.006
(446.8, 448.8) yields 0.011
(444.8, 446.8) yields 0.013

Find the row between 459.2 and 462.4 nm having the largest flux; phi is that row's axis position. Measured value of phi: 461.0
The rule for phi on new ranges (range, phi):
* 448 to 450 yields 448.6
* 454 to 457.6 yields 456.2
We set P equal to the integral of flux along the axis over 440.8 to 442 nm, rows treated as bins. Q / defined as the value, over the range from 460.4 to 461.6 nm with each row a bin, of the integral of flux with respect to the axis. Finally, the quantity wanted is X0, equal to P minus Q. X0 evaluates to -1.0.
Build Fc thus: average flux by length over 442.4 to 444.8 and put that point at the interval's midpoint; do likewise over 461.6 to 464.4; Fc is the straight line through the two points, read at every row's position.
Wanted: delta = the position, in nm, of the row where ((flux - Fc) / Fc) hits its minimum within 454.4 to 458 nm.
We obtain 457.8 nm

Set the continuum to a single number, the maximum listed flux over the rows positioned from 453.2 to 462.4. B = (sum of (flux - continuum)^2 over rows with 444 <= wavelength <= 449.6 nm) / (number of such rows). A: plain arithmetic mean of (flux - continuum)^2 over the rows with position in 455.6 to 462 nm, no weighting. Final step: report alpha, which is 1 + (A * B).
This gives 1.11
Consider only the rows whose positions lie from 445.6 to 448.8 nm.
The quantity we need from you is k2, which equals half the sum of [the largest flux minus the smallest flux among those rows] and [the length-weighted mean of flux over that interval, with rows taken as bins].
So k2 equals 1.97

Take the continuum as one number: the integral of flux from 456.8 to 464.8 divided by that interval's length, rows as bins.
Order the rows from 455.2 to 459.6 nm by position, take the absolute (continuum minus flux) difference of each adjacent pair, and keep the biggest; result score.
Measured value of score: 0.29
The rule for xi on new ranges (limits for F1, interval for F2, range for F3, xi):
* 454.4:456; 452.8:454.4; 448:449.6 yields 5.3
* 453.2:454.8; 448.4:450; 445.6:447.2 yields 5.2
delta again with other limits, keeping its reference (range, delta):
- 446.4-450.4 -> 446.6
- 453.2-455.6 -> 453.8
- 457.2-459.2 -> 457.8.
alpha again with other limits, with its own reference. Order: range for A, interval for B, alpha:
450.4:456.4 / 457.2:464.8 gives 1.07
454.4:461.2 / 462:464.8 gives 1.03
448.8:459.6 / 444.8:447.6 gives 1.28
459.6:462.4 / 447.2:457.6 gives 1.03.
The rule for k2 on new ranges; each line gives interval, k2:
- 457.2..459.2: 1.96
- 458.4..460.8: 2.05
